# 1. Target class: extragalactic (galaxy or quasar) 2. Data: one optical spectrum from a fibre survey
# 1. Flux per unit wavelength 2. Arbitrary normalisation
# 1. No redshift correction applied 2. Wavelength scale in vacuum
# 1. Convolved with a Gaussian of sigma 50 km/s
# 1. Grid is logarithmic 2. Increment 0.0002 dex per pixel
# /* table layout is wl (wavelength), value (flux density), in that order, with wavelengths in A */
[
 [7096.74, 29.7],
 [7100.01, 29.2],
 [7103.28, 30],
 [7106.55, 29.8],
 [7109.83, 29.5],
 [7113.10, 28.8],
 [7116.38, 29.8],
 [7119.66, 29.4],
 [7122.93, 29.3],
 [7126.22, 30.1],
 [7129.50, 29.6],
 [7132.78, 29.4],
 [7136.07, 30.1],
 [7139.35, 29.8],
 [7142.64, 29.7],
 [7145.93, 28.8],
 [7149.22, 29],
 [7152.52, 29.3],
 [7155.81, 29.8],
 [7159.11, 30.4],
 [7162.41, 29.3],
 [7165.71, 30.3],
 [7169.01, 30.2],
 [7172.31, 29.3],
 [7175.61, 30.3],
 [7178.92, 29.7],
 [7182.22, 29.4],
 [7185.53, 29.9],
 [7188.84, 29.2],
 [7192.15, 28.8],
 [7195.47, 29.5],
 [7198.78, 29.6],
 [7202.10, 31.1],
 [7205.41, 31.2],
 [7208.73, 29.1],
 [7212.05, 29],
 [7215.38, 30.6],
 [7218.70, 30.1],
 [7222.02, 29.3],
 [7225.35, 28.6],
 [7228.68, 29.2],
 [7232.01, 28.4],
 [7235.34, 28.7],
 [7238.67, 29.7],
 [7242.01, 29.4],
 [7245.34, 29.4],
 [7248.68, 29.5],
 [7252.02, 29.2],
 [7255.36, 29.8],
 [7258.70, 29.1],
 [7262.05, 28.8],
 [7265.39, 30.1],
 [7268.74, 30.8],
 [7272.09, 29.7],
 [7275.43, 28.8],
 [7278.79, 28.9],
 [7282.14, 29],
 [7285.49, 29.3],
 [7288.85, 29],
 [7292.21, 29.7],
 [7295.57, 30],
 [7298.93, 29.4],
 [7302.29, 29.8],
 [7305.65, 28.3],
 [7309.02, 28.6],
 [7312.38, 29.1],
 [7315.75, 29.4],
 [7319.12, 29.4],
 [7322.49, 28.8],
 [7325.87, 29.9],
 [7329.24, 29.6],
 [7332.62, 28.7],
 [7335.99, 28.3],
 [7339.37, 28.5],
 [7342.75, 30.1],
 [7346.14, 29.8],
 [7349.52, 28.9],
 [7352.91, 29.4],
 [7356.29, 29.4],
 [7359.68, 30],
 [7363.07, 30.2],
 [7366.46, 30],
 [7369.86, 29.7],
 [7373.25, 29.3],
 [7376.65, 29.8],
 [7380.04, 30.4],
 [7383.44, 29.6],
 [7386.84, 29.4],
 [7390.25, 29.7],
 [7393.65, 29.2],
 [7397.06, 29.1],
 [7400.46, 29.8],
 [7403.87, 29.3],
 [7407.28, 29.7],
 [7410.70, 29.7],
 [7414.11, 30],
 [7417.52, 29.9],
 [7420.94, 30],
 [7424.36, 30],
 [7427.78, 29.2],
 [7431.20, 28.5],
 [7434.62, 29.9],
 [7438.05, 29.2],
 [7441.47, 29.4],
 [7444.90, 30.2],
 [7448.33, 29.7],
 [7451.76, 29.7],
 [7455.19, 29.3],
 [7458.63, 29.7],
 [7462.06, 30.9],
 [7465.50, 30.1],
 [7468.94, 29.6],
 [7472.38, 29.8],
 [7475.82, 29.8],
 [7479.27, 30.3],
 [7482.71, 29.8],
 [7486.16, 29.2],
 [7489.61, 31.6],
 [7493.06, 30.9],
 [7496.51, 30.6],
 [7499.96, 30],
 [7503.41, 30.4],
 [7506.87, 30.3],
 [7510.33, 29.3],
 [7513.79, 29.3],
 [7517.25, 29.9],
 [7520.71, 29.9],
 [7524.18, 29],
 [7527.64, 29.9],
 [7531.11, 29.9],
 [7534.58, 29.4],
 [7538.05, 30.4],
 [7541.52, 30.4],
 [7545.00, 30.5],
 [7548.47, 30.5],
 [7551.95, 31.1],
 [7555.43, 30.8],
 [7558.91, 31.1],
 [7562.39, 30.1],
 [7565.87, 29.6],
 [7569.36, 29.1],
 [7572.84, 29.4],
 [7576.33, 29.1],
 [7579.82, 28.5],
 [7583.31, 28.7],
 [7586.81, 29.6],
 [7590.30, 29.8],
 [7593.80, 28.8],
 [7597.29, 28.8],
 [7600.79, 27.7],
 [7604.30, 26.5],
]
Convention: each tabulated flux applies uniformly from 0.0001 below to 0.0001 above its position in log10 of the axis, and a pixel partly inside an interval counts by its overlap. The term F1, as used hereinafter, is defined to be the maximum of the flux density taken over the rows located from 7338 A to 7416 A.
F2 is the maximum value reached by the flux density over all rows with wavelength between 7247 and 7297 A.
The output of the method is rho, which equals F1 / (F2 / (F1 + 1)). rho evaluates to 31.0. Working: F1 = 30.4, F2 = 30.8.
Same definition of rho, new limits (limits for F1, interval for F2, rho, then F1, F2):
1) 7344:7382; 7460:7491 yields 30.2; 30.4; 31.6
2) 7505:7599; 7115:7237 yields 32.0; 31.1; 31.2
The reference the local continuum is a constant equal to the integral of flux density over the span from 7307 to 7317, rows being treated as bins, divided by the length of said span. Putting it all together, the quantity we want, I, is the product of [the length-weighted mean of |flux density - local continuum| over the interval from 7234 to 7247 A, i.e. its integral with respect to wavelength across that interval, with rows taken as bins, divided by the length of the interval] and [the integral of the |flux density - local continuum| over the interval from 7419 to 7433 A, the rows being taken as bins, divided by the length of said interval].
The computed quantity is 0.31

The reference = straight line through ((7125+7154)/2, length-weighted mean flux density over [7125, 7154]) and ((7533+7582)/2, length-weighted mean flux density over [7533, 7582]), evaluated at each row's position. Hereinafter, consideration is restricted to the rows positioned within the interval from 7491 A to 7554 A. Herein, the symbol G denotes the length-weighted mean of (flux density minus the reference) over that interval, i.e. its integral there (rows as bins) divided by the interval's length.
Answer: 0.15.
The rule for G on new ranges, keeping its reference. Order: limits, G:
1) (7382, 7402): -0.35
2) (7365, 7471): -0.16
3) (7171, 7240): -0.04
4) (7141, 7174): 0.06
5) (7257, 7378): -0.35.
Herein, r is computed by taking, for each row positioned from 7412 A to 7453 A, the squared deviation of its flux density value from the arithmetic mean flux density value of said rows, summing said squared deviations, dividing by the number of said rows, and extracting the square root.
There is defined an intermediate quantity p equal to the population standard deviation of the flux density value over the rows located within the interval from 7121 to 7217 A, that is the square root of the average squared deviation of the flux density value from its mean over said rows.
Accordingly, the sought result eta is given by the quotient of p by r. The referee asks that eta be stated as 1.32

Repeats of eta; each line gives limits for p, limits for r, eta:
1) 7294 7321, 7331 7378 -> 0.89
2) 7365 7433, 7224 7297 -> 0.76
